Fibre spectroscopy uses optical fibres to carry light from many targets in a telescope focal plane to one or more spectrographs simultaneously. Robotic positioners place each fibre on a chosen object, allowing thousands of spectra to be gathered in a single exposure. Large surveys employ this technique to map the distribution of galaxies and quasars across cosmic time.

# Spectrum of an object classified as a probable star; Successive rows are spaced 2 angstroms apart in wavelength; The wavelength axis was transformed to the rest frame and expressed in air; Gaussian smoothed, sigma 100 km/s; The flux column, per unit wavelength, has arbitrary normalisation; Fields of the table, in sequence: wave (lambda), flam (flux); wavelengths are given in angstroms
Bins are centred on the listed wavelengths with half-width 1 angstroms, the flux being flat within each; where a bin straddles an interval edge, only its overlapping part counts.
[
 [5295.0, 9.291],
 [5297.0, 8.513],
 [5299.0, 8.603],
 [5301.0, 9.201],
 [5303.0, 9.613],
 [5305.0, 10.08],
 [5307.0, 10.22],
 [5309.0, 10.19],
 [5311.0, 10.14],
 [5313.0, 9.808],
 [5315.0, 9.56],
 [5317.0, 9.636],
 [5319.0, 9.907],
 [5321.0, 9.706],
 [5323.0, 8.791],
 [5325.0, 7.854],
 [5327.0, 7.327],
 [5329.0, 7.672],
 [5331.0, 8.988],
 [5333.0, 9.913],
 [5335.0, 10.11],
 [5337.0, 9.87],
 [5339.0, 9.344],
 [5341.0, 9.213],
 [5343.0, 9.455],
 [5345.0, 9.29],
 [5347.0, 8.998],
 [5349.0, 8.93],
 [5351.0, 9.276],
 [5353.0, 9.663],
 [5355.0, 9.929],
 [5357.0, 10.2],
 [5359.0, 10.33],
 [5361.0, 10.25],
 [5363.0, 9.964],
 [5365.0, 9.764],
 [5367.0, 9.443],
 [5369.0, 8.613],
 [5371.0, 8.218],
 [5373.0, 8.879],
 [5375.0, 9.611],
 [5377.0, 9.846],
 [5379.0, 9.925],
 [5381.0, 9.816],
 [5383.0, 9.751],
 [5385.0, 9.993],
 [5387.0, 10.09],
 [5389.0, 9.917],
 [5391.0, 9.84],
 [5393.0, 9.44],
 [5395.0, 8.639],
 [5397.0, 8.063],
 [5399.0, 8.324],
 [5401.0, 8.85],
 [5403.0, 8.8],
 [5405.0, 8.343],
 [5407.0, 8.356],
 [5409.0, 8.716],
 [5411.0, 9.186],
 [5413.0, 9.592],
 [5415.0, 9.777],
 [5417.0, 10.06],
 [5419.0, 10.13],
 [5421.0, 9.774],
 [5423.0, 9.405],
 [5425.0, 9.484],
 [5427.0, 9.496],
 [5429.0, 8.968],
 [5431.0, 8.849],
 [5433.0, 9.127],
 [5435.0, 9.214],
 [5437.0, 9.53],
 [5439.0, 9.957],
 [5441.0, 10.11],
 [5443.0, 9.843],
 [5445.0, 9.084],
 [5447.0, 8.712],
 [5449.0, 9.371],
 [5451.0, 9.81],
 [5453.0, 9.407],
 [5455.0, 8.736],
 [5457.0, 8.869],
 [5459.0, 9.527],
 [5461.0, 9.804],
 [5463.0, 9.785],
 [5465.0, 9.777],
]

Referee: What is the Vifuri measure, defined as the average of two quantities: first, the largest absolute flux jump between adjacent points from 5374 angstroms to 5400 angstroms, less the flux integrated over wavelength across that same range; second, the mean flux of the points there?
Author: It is -118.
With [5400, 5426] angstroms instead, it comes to -116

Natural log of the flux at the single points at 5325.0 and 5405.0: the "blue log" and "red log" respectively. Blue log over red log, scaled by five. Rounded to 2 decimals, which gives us 4.86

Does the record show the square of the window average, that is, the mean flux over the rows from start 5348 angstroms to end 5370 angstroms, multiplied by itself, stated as 93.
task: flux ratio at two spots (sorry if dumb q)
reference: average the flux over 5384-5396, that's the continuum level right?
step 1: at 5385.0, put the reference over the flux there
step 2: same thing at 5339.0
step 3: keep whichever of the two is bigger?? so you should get 1.03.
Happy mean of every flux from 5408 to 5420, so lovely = 9.58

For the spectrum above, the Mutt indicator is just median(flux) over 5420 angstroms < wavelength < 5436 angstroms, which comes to 9.3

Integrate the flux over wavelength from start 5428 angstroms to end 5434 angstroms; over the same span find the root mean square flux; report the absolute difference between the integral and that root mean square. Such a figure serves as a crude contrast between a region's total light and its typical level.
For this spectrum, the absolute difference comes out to 45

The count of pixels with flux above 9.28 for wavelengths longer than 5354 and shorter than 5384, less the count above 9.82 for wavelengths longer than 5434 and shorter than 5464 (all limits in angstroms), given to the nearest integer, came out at 9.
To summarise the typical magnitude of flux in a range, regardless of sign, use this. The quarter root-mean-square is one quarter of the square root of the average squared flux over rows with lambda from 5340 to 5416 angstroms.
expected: 2.343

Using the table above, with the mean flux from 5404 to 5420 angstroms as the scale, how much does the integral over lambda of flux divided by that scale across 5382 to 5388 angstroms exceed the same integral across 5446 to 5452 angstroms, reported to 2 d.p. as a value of 0.42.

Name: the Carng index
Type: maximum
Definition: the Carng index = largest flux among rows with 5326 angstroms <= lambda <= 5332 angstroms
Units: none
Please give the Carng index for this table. 8.988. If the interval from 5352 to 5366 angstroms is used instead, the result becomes 10.33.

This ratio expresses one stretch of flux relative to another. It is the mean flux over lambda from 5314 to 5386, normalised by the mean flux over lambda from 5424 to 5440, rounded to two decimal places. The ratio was 1.01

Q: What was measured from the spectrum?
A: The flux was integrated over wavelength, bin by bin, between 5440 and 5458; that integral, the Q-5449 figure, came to 168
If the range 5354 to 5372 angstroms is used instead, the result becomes 173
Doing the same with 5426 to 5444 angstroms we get 170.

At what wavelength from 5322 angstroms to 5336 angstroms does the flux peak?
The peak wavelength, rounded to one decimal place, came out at 5335.0 angstroms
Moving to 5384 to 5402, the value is 5387.0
